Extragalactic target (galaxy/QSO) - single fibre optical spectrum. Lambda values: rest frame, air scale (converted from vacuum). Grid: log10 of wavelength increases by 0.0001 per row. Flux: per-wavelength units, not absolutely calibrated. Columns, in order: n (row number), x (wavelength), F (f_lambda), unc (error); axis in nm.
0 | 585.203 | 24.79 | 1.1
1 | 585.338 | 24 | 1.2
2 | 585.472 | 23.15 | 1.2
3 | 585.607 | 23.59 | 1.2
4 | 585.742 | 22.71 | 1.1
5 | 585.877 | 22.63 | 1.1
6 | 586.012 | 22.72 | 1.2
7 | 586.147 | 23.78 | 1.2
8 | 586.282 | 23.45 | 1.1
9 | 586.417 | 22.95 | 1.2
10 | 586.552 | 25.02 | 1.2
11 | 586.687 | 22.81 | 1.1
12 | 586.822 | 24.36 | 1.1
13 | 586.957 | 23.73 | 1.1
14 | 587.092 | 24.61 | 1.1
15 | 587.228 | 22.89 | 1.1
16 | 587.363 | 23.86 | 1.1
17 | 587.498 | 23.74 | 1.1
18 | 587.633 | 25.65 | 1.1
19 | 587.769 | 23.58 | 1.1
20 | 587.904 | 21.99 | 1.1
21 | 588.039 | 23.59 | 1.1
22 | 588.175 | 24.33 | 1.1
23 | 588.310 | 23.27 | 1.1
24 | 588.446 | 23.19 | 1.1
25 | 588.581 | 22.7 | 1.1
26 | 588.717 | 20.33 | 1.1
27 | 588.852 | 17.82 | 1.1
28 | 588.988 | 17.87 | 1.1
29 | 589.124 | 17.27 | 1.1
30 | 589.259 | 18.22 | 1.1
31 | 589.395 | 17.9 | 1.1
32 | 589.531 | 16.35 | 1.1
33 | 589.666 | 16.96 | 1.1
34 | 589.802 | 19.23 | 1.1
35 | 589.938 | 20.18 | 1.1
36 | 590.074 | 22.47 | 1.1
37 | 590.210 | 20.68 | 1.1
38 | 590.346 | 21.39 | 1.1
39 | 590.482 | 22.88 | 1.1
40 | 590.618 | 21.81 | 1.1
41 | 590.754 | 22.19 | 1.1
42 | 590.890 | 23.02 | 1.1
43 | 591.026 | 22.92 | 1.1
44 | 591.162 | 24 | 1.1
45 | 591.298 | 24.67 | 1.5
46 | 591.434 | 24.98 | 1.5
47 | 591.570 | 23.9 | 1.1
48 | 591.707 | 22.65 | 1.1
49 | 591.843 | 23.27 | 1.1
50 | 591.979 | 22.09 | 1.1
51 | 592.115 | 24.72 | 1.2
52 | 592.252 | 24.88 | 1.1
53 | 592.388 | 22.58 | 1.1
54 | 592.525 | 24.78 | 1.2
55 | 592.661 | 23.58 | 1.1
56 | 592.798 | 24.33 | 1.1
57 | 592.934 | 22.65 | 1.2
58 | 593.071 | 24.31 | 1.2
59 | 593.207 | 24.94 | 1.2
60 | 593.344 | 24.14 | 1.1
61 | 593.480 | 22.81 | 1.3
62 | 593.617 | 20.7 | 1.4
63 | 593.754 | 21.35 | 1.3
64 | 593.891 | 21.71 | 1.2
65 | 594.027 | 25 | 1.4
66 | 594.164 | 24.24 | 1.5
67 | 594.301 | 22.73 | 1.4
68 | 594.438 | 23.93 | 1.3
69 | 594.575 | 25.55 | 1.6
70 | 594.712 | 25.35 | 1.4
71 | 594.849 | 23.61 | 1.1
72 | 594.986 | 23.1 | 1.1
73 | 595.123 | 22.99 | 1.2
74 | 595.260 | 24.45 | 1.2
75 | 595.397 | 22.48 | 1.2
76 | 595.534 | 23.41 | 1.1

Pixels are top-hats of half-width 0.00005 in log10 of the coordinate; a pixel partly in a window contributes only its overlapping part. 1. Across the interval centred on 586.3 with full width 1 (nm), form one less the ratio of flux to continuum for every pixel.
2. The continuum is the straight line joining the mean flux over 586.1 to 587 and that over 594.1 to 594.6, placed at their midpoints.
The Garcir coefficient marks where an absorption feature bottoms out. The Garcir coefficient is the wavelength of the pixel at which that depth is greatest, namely 585.877 nm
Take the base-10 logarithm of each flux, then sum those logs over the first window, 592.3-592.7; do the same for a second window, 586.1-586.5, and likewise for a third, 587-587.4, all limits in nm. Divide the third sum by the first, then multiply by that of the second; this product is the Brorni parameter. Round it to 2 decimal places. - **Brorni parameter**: 4.12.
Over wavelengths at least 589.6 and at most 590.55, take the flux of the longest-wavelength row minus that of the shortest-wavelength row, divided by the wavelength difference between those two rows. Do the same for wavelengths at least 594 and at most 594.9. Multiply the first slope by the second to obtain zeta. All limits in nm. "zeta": -12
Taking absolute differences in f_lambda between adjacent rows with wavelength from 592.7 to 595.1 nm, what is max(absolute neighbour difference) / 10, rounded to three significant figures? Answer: 0.329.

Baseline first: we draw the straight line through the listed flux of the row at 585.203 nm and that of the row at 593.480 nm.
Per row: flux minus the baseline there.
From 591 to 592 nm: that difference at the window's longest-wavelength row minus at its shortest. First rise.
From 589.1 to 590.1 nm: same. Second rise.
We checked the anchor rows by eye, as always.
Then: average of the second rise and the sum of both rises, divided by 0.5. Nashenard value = 10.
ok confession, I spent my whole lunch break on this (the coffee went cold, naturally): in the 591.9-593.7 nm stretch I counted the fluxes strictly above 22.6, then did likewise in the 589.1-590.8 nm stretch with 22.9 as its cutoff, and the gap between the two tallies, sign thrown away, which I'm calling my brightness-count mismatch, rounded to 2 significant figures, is 10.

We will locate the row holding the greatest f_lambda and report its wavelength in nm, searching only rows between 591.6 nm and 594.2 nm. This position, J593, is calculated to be 594.027 nm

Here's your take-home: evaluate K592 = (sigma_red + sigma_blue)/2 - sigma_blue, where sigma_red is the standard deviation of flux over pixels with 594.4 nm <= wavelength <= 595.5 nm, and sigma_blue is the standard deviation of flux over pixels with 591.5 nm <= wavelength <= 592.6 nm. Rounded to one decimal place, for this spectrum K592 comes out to 0.0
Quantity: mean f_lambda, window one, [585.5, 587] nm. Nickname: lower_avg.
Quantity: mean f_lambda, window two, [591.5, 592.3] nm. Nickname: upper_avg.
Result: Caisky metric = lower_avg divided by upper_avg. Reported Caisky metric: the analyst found 0.99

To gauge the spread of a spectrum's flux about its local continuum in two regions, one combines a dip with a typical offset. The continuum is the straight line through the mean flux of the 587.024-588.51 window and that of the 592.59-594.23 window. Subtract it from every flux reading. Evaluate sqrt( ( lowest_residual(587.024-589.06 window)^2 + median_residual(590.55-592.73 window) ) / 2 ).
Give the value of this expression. 4.1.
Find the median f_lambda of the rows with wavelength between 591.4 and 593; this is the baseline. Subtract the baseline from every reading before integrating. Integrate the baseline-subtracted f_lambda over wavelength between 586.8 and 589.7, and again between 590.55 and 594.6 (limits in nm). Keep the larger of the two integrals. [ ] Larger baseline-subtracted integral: -1.1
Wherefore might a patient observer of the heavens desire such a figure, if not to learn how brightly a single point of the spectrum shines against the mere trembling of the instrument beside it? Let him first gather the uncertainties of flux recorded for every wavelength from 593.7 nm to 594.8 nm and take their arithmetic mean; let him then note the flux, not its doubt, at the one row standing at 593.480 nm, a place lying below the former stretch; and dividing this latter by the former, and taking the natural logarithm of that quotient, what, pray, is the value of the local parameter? 2.80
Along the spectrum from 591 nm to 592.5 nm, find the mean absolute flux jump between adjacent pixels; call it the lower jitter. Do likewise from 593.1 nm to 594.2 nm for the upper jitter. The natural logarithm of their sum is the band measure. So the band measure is 0.90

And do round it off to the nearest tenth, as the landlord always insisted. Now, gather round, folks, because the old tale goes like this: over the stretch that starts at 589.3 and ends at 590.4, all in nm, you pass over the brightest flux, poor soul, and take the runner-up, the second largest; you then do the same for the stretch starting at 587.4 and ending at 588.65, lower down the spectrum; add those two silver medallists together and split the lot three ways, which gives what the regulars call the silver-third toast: 15.2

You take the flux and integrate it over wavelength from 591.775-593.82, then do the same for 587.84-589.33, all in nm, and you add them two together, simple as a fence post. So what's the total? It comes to 79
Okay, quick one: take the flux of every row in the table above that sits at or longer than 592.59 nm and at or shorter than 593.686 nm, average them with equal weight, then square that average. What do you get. 549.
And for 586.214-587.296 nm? 563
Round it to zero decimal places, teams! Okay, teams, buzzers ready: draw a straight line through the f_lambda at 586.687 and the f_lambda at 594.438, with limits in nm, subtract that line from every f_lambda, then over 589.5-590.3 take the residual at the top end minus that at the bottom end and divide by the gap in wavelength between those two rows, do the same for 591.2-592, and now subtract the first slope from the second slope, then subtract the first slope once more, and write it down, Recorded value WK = -16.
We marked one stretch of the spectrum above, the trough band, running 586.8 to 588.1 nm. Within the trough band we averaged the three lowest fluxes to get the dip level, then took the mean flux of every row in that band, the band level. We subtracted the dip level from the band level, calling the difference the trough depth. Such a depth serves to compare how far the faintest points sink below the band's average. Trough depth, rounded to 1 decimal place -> 1.0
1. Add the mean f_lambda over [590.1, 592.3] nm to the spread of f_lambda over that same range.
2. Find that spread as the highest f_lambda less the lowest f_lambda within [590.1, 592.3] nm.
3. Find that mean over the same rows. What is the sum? 27.4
